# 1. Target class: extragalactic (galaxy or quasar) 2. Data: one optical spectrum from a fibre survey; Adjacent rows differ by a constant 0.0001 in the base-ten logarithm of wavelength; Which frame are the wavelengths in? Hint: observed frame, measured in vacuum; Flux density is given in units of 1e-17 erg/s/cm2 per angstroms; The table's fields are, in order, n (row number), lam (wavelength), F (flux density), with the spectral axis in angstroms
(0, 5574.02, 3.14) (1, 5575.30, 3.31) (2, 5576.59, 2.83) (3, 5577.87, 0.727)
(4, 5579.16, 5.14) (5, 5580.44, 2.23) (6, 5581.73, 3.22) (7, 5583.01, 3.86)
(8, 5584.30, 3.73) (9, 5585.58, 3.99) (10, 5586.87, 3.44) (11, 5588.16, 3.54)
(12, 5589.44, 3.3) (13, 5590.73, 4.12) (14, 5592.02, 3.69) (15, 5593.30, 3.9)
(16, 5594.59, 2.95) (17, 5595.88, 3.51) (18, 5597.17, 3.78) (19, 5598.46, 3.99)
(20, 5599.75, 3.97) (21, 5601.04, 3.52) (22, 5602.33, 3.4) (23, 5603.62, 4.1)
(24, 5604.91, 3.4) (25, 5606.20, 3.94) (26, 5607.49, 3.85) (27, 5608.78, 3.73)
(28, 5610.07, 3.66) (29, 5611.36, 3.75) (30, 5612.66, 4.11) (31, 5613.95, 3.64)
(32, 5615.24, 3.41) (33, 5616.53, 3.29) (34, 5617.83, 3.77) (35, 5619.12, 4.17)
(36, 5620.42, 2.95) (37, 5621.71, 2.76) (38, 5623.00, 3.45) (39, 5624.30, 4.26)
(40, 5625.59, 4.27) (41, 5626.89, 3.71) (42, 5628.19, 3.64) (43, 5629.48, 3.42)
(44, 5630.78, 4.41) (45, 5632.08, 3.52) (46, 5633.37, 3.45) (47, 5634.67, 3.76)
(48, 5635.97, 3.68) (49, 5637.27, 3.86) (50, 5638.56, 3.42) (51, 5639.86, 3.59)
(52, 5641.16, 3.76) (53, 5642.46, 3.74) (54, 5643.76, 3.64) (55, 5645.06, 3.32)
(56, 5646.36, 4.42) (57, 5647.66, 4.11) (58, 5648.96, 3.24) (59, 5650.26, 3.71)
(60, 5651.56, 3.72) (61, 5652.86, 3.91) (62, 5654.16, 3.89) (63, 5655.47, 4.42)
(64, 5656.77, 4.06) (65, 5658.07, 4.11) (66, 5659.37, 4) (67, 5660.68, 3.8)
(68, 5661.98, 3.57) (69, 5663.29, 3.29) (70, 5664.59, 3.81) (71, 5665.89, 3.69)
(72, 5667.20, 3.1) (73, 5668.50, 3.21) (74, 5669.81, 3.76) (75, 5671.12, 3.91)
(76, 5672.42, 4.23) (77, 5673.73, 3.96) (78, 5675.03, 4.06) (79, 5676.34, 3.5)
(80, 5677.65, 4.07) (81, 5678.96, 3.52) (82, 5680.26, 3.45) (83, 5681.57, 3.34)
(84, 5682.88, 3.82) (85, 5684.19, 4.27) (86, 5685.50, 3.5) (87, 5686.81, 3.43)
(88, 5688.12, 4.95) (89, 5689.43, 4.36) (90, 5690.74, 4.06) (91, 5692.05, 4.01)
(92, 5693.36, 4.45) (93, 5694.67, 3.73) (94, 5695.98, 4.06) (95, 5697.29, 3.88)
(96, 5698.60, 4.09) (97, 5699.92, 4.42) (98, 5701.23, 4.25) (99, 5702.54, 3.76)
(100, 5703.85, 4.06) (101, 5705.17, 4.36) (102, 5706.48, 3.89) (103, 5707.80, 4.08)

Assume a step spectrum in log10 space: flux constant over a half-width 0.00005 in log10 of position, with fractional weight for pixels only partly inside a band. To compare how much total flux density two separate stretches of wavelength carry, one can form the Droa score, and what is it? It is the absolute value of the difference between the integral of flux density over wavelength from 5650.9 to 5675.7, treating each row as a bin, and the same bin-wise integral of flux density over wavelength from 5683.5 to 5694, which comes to 51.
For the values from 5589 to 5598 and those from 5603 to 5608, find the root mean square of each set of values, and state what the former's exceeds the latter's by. -0.21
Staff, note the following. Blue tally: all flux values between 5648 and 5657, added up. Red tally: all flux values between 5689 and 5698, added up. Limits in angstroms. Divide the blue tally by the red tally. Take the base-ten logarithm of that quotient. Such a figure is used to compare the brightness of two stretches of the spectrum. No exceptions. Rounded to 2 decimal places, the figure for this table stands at -0.03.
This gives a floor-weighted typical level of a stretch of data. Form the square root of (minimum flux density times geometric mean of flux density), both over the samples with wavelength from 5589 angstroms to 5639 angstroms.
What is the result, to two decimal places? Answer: 3.18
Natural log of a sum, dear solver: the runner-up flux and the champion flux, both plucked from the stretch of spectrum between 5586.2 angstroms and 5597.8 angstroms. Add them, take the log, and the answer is 2.08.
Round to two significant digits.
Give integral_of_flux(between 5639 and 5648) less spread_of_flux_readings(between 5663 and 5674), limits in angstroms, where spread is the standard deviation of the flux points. 34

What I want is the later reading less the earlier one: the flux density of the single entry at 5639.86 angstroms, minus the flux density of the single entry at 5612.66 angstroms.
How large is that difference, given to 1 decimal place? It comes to -0.5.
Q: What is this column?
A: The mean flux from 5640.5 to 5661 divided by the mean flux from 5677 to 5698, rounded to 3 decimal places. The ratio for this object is 0.983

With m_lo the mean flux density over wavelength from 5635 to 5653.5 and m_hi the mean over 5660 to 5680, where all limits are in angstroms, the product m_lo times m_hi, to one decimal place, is 13.8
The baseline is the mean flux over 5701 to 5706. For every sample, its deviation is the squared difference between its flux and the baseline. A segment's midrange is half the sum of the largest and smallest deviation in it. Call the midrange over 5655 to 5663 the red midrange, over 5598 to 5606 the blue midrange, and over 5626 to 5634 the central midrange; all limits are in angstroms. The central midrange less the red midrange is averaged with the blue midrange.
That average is 0.19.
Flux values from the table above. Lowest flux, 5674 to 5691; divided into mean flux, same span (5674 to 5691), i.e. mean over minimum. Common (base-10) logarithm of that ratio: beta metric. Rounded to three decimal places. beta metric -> 0.064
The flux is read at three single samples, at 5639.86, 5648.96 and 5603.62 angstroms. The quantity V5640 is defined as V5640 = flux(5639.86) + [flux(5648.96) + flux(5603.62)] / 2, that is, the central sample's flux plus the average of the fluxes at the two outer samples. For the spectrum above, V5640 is 7.26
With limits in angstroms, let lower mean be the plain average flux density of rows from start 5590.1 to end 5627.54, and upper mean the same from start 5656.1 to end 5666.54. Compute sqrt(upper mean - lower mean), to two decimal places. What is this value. 0.32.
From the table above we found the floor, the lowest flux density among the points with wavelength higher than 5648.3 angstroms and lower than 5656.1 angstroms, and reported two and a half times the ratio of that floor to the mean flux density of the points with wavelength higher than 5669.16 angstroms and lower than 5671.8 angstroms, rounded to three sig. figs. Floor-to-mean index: 2.11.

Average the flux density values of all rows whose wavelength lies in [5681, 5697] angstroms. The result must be 4.00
